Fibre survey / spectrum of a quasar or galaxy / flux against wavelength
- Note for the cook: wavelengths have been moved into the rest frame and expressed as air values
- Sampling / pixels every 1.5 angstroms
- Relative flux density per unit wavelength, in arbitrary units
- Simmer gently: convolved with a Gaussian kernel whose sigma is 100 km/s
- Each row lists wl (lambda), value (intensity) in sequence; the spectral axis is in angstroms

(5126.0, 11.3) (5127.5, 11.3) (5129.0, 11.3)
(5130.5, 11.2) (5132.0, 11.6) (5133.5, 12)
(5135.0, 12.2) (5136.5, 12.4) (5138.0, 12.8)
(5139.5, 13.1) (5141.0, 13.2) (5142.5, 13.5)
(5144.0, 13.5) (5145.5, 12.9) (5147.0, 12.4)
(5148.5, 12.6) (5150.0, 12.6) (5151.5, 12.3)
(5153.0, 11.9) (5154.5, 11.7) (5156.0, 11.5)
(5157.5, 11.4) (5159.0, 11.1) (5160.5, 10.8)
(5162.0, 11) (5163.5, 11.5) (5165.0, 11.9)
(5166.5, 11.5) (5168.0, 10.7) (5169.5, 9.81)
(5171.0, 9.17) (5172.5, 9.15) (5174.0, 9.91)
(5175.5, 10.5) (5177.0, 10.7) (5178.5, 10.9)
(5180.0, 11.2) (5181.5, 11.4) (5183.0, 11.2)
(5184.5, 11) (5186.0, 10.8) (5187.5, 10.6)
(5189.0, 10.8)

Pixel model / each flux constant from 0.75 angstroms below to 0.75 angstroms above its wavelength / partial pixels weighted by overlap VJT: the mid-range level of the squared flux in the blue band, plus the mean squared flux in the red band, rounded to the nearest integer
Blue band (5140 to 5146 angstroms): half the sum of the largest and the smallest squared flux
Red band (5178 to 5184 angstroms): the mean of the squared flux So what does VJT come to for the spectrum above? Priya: 299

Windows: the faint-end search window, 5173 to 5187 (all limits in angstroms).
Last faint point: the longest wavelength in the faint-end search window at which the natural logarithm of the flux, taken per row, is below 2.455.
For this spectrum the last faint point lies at 5186.0 angstroms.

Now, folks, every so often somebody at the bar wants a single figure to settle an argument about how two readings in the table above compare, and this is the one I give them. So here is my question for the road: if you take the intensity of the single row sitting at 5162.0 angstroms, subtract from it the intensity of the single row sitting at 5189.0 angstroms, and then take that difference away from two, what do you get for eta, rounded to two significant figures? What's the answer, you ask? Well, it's 1.8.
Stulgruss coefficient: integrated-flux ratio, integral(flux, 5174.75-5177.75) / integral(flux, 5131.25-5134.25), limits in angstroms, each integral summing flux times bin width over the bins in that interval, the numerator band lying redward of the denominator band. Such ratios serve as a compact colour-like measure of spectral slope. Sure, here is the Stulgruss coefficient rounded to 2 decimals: 0.90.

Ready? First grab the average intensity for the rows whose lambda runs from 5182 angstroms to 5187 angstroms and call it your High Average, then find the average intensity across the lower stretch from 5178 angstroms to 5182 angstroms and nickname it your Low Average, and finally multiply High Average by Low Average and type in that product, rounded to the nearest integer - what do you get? 123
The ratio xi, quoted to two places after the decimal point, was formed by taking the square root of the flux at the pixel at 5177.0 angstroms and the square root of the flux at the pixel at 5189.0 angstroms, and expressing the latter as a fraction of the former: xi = 1.00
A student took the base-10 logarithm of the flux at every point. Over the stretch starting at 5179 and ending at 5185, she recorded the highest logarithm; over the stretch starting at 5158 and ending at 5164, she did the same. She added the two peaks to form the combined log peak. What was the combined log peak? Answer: 2.12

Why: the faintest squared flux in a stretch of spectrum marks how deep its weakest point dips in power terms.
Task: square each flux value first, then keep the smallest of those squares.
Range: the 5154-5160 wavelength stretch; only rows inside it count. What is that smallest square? 123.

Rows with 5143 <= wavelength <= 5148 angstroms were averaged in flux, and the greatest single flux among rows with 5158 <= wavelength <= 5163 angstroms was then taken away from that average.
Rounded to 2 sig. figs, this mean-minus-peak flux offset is 1.8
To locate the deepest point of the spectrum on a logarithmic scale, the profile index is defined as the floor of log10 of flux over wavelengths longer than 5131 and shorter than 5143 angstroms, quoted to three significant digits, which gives 1.06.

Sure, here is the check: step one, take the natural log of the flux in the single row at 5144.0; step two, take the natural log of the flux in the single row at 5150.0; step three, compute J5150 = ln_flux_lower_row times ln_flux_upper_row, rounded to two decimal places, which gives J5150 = 6.59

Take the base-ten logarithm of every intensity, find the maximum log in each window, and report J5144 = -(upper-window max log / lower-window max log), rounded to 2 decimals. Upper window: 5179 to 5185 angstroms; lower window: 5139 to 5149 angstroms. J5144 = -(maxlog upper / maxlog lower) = -0.94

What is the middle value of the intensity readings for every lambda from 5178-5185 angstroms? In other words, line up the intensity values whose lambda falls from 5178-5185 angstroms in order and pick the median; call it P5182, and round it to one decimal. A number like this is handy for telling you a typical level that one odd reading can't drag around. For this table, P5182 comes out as 11.2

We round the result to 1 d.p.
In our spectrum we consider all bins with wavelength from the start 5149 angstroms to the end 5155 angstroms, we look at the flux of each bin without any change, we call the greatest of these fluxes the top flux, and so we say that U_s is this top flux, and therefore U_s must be 12.6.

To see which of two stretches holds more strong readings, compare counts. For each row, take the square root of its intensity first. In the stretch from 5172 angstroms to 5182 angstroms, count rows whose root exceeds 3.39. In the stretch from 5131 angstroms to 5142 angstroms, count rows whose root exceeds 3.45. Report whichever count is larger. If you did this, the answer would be 6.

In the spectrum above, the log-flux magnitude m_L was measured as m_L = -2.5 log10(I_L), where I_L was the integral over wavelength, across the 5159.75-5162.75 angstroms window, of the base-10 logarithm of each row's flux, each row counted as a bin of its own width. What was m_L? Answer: -1.23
